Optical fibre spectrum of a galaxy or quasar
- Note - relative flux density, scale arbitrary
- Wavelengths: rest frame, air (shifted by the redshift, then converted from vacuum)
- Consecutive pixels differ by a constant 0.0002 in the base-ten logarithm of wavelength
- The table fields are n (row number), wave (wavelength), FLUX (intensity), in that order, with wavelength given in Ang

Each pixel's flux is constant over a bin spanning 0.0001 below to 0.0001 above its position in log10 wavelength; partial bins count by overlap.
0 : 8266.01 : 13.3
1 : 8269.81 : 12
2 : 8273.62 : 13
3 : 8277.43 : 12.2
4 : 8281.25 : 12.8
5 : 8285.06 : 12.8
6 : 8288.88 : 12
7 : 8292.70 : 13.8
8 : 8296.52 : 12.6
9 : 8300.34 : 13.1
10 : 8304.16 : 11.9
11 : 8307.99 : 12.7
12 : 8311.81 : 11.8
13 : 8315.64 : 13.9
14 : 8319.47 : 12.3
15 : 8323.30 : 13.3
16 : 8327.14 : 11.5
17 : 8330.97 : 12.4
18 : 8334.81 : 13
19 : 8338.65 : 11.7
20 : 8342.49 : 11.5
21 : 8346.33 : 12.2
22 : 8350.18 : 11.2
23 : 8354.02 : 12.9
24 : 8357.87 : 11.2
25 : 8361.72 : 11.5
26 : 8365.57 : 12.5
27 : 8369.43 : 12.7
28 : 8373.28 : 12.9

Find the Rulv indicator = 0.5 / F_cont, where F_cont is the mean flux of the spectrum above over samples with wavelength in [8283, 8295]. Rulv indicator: 0.0389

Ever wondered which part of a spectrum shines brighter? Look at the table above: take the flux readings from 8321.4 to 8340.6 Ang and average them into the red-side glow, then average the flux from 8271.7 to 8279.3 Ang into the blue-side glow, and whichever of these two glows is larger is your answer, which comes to 12.60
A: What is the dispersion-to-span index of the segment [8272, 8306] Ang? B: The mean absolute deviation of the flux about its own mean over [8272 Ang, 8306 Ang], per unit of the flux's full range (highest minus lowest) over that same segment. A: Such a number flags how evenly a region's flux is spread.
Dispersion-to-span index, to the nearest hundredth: 0.24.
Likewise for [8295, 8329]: 0.26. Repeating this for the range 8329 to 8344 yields 0.37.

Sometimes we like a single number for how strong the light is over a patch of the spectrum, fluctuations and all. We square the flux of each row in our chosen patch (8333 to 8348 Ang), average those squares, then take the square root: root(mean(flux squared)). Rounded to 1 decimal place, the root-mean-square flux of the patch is 12.1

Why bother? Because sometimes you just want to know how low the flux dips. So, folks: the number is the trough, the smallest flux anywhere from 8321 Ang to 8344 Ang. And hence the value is 11.5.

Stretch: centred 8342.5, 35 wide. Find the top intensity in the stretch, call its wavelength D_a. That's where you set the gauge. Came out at 8334.81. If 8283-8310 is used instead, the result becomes 8292.70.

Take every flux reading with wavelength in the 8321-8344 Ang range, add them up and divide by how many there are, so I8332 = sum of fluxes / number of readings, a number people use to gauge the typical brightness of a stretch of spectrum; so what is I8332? 12.2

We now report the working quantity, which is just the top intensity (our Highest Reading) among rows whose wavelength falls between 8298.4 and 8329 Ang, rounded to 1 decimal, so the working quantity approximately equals 13.9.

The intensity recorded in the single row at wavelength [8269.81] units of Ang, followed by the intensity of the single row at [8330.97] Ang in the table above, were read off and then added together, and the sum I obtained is 24.4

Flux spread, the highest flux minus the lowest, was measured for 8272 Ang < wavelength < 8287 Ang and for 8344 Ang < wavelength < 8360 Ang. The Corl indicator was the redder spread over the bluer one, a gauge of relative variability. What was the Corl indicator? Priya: 2.1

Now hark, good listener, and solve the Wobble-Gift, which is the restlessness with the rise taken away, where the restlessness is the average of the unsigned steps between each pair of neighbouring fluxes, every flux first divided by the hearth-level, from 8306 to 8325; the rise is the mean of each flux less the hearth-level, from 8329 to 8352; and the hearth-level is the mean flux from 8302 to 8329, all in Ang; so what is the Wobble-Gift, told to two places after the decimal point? 0.60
